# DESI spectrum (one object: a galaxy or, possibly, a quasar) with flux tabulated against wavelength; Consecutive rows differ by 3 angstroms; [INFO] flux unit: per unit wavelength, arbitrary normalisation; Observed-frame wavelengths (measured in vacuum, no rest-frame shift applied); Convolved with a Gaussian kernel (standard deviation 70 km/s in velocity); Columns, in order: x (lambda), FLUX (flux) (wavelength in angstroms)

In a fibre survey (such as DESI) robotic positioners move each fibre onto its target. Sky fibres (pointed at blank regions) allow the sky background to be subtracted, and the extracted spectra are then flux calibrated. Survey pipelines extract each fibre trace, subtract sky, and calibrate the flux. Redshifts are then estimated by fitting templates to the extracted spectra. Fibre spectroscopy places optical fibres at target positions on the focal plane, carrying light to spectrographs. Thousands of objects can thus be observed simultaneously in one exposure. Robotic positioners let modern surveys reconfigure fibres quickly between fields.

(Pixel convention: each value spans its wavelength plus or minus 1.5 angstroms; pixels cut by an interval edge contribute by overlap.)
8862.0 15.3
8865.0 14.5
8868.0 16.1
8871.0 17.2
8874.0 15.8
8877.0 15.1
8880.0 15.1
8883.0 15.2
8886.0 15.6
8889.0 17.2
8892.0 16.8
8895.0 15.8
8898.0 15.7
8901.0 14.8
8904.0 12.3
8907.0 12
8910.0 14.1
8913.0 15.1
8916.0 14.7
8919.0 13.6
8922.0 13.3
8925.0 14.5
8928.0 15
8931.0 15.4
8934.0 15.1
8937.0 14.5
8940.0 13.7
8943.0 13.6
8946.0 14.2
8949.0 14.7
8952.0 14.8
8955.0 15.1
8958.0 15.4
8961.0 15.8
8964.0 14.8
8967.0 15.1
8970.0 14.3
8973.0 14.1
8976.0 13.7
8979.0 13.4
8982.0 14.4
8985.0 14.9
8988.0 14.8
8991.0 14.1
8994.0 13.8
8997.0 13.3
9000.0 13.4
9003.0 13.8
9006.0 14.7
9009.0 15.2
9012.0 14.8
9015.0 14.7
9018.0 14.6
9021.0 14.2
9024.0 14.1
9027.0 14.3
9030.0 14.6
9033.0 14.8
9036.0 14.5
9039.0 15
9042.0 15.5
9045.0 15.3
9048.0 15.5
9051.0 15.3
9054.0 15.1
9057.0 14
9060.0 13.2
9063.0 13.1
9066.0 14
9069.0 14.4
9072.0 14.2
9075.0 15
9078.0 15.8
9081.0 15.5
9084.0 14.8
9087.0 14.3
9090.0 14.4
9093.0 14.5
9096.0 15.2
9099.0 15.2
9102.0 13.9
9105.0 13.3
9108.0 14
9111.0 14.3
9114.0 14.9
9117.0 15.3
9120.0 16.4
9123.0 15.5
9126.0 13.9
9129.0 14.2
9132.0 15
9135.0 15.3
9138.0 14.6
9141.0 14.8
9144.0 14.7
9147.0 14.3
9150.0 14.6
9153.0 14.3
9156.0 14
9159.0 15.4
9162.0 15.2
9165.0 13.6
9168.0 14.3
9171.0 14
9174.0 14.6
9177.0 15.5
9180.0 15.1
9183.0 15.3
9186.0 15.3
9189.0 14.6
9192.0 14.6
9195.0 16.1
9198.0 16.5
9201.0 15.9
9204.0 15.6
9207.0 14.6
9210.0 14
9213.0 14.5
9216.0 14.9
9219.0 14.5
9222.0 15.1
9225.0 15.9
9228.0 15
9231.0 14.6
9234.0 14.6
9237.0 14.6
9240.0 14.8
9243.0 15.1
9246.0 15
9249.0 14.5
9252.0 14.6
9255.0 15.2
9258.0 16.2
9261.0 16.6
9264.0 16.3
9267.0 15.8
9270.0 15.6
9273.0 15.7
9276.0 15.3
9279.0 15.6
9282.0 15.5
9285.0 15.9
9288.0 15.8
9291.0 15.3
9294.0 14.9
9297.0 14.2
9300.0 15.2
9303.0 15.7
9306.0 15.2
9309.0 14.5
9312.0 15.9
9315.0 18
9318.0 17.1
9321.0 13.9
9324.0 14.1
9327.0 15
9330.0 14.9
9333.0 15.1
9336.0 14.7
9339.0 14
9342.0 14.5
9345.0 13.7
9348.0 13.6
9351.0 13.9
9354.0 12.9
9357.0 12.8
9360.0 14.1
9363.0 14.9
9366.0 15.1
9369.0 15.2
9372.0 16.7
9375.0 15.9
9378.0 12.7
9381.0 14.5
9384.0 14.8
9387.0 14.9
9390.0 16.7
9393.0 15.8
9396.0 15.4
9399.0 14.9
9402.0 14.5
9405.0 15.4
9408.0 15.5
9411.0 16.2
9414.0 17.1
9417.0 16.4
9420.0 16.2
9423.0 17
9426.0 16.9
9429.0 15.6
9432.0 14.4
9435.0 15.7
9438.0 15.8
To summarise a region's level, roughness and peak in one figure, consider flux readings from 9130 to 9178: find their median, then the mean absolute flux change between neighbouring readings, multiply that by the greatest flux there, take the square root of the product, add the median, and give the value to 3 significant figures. 17.5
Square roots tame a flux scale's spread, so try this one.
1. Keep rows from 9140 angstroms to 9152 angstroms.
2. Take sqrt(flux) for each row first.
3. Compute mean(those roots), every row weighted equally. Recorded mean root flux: 3.82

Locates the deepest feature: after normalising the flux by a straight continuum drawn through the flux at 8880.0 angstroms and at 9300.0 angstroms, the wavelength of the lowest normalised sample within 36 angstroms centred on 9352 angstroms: 9357.0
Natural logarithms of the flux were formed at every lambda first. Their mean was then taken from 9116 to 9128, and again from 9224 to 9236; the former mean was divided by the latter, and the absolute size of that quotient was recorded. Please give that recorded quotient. 1.006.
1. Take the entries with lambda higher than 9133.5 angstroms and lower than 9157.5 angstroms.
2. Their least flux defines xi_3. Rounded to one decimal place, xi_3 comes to 14.0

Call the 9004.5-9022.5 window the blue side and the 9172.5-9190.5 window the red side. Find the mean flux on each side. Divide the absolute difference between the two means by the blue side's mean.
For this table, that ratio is 0.025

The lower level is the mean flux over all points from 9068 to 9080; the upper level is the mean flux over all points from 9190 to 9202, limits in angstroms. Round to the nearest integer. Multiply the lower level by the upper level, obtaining 234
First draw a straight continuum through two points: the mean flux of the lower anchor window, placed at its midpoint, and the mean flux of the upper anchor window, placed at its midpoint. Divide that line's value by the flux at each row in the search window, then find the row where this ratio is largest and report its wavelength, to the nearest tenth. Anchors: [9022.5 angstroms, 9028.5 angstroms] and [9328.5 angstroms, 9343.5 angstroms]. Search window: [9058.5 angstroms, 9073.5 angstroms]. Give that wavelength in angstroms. 9063.0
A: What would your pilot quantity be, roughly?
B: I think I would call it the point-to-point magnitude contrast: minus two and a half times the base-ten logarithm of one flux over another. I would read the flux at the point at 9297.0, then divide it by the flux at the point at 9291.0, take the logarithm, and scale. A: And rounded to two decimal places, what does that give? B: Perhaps 0.08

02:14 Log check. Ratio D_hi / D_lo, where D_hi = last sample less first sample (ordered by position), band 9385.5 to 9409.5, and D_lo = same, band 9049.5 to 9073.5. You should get -0.5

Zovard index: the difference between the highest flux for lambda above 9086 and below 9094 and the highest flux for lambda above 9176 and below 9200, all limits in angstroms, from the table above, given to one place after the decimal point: -2.0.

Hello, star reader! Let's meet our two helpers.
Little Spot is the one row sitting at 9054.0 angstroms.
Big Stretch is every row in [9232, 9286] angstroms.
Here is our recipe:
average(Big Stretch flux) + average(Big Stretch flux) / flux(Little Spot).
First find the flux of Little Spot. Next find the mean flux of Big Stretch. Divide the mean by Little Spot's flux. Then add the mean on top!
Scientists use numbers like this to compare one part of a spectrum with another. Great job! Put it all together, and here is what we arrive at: 16.4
